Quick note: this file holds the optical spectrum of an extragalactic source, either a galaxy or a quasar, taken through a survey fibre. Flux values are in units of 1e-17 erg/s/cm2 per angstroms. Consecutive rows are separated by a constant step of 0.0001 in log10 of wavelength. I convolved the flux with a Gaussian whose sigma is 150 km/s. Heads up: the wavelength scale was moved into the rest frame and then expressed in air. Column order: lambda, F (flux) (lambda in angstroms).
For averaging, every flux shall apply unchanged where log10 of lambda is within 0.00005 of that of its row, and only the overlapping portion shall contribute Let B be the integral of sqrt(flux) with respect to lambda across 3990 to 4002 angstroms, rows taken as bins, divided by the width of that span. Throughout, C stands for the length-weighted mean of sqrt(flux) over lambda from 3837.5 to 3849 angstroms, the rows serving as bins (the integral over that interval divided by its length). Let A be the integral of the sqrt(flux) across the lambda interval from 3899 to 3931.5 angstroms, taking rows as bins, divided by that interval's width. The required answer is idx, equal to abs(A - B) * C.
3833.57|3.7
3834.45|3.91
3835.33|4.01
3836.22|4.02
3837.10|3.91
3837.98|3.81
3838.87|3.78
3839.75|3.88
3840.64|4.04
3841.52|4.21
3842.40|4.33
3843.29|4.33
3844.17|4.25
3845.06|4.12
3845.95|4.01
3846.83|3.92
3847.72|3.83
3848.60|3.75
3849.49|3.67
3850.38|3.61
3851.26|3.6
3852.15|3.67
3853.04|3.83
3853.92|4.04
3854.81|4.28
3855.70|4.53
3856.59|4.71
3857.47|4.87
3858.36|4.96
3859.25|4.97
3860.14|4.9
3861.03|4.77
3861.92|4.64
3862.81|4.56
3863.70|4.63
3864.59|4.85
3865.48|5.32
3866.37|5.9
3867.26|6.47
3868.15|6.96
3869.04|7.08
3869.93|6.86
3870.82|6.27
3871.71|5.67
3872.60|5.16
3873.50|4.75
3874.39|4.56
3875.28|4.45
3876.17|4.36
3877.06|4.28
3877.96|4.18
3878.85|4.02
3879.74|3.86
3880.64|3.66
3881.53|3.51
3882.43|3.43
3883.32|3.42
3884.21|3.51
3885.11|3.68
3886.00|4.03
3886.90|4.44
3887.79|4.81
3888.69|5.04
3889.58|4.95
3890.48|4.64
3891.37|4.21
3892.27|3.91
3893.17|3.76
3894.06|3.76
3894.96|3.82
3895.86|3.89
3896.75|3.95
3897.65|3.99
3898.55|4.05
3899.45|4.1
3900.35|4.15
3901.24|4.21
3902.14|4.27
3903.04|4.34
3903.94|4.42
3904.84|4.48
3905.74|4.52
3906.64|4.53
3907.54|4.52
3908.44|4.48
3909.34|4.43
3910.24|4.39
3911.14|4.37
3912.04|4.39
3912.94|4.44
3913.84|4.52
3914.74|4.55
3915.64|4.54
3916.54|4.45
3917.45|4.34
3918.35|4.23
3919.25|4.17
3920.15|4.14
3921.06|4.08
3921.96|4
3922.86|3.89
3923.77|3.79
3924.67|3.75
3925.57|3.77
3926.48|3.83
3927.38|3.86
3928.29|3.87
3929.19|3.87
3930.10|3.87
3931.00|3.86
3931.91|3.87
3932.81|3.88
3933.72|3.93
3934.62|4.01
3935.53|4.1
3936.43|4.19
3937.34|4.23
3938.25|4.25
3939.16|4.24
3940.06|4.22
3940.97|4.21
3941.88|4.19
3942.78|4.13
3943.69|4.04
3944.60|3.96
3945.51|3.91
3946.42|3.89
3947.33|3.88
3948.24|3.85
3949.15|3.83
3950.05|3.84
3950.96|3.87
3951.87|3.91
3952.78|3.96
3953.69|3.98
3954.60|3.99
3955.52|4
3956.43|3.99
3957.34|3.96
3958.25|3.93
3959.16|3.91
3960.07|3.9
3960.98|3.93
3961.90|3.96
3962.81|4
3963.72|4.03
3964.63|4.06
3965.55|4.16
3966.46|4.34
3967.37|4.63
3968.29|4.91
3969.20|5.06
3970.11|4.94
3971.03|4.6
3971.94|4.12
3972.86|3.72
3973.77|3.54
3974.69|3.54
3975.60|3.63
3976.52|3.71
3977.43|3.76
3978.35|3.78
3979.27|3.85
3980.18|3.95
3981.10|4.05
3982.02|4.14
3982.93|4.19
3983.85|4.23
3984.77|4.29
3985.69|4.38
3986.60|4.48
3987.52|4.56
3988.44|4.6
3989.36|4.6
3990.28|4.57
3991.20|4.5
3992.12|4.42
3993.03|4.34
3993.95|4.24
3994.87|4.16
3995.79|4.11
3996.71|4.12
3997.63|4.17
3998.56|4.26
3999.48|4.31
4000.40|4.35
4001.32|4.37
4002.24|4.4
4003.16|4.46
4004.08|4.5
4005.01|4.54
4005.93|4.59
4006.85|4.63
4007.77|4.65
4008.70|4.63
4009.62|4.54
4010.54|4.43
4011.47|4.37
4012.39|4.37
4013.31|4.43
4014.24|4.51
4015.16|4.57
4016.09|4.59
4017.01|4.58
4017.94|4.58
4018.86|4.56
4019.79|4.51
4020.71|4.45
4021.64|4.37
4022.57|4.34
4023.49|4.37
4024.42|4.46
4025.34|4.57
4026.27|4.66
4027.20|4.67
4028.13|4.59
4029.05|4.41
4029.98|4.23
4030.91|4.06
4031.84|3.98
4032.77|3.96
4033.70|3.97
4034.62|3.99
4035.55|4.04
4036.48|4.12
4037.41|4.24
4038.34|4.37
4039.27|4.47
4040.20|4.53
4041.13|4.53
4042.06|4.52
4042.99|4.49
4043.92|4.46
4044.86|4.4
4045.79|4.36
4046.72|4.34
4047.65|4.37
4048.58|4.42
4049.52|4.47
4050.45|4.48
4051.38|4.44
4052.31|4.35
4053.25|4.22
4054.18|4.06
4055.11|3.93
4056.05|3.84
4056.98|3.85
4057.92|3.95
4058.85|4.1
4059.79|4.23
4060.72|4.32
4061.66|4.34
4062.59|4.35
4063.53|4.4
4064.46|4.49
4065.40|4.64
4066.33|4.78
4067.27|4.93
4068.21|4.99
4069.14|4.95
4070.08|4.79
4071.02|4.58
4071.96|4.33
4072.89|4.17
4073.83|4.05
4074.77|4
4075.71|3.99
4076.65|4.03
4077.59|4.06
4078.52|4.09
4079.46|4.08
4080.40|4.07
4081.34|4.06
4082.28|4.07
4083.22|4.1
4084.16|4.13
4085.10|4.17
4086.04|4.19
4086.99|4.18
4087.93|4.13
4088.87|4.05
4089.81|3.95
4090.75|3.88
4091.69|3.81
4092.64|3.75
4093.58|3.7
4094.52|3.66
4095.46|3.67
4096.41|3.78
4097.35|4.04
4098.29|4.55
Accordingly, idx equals 0.05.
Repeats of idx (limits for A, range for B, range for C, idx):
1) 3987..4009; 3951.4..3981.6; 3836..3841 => 0.18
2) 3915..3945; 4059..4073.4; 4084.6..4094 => 0.23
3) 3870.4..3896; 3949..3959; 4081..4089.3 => 0.16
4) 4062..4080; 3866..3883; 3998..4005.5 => 0.26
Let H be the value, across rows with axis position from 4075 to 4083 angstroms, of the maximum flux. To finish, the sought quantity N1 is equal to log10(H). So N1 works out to 0.61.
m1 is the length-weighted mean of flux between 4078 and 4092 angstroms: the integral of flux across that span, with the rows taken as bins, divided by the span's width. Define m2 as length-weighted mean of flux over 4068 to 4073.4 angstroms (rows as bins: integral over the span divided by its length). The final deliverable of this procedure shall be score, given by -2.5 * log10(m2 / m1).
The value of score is -0.14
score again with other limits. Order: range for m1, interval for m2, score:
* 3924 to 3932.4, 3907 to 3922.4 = -0.14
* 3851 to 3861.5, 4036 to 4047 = 0.01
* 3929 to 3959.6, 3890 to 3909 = -0.05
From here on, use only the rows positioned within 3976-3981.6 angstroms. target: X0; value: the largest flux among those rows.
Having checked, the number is 4.05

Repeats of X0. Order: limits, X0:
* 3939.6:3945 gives 4.22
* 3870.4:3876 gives 6.27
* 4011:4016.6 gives 4.59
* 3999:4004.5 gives 4.5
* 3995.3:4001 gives 4.35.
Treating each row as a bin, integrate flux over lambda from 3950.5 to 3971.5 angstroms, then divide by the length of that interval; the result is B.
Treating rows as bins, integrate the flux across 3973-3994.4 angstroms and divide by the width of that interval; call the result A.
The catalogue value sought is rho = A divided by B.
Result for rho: 0.99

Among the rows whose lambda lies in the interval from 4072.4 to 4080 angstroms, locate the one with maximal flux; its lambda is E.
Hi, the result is 4072.89 angstroms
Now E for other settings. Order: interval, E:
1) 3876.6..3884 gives 3877.06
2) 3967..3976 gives 3969.20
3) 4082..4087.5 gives 4086.04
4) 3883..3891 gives 3888.69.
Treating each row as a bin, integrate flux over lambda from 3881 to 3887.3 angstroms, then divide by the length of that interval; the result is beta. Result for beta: 3.7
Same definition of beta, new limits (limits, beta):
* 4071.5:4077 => 4.1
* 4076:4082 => 4.1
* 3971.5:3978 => 3.7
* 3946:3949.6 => 3.9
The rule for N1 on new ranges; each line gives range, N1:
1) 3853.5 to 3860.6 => 0.70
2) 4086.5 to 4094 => 0.62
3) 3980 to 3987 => 0.65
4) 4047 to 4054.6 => 0.65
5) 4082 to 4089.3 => 0.62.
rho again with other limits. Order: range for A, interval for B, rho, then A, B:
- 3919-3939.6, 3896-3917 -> 0.91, 4.0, 4.34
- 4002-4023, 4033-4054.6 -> 1.04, 4.5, 4.33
